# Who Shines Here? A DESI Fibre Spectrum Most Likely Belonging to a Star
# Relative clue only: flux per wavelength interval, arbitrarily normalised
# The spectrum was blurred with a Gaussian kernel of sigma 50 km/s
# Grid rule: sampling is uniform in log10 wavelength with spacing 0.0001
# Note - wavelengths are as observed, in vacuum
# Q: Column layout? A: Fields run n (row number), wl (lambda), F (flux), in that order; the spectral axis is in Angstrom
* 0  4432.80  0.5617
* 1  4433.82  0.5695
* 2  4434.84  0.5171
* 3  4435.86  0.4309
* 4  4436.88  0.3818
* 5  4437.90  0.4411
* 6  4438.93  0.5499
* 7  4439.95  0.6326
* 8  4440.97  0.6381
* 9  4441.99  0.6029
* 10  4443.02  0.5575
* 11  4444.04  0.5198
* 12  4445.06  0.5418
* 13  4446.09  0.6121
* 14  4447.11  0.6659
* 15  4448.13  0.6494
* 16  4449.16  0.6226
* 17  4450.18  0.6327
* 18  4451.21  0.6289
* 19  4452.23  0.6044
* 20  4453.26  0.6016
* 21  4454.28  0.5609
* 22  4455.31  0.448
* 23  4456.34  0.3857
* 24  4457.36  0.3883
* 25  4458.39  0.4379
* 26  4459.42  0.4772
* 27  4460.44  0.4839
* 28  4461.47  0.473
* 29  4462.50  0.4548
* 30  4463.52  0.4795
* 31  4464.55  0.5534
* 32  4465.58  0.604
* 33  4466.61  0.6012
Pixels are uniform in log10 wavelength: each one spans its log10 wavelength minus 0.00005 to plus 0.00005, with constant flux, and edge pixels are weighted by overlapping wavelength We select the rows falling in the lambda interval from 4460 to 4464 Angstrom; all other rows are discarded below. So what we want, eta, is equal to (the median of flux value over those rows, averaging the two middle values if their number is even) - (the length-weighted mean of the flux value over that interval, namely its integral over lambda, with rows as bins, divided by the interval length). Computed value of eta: 0.003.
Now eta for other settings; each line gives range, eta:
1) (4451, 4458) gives 0.050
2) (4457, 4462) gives 0.019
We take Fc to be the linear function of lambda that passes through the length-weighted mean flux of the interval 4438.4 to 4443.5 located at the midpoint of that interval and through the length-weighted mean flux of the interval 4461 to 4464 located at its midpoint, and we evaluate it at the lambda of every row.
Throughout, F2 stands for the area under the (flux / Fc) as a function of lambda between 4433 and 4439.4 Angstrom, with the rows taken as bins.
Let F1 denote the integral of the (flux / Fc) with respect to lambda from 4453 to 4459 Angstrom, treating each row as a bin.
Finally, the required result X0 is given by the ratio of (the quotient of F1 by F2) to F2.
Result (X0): 0.22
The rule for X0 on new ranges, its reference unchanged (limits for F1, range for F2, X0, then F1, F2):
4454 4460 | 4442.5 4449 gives 0.12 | 5.33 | 6.8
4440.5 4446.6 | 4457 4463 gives 0.19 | 6.08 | 5.6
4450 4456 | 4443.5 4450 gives 0.13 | 6.50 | 7.0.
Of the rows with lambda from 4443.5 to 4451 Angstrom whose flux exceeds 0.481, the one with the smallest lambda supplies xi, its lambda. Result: 4444.04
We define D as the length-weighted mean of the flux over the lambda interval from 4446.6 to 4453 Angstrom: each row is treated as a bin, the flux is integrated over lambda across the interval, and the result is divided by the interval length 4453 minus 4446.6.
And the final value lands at 0.63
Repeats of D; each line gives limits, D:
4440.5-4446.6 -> 0.58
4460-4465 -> 0.49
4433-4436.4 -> 0.51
